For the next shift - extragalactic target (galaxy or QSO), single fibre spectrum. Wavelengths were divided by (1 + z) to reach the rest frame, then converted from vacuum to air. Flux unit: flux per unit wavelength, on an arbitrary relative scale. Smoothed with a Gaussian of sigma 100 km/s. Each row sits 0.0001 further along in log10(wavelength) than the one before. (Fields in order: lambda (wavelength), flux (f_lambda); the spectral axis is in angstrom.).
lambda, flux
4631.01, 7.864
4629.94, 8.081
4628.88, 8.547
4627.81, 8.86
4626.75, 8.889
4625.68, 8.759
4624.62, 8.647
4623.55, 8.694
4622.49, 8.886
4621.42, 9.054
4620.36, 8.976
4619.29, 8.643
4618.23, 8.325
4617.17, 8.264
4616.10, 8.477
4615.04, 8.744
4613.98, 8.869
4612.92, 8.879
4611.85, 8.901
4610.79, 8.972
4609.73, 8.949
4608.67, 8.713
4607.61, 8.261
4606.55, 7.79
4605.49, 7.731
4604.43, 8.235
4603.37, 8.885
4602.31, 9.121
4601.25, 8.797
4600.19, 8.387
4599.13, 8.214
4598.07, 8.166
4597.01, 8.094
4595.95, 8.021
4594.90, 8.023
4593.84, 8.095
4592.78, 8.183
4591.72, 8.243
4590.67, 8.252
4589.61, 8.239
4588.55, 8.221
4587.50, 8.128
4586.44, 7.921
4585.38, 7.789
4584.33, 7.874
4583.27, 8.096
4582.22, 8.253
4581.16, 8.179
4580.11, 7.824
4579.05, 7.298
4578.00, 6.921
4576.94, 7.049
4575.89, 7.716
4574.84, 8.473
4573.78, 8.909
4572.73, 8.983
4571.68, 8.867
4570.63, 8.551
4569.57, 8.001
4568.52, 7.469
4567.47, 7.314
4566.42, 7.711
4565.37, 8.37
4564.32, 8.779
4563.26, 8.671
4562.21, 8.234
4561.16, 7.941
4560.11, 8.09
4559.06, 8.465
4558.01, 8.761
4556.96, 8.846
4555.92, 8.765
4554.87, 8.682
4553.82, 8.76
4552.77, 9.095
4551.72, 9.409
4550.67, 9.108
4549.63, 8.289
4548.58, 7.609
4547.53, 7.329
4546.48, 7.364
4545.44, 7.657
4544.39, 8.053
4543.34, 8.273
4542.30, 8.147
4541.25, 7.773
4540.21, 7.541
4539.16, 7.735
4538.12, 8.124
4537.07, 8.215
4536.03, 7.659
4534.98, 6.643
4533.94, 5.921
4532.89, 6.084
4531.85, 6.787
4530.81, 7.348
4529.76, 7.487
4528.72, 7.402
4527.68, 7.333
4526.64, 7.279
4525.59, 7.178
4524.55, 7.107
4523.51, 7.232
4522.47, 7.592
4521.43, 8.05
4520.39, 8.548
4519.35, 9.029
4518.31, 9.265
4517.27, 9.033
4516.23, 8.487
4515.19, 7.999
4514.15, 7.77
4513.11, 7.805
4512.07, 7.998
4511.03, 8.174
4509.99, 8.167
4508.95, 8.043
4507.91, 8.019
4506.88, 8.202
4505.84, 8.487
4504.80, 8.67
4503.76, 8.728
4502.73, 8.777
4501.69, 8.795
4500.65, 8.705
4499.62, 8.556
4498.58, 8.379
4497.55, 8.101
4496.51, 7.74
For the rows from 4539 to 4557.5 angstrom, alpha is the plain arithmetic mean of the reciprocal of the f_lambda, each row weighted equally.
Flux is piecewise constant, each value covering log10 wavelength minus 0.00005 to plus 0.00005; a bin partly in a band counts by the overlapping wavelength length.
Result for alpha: 0.122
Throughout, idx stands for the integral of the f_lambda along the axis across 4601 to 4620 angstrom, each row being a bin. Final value 163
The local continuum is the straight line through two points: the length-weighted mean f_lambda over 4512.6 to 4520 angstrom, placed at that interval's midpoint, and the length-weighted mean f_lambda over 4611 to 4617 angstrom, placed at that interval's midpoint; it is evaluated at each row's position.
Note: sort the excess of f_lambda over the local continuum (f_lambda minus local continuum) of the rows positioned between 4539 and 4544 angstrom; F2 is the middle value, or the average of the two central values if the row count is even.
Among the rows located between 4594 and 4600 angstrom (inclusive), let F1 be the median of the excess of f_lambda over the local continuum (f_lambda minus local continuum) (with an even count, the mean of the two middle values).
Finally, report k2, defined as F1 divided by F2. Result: 0.8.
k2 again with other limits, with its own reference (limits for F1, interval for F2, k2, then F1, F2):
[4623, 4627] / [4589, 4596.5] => 0.1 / 0.0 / -0.51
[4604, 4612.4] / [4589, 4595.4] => 0.5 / -0.2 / -0.47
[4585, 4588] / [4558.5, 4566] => 3.0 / -0.8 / -0.25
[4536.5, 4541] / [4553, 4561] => -3.8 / -0.6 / 0.16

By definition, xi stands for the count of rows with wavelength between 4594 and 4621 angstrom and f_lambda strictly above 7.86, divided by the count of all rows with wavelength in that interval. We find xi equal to 0.92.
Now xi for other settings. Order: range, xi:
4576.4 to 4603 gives 0.80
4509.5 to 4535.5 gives 0.40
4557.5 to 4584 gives 0.68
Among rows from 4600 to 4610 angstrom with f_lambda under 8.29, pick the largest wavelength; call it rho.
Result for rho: 4607.61 angstrom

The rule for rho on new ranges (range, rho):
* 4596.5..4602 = 4599.13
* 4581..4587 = 4586.44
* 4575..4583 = 4582.22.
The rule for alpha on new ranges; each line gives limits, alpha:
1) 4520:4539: 0.138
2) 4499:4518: 0.120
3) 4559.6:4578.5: 0.124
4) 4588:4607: 0.121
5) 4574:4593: 0.127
